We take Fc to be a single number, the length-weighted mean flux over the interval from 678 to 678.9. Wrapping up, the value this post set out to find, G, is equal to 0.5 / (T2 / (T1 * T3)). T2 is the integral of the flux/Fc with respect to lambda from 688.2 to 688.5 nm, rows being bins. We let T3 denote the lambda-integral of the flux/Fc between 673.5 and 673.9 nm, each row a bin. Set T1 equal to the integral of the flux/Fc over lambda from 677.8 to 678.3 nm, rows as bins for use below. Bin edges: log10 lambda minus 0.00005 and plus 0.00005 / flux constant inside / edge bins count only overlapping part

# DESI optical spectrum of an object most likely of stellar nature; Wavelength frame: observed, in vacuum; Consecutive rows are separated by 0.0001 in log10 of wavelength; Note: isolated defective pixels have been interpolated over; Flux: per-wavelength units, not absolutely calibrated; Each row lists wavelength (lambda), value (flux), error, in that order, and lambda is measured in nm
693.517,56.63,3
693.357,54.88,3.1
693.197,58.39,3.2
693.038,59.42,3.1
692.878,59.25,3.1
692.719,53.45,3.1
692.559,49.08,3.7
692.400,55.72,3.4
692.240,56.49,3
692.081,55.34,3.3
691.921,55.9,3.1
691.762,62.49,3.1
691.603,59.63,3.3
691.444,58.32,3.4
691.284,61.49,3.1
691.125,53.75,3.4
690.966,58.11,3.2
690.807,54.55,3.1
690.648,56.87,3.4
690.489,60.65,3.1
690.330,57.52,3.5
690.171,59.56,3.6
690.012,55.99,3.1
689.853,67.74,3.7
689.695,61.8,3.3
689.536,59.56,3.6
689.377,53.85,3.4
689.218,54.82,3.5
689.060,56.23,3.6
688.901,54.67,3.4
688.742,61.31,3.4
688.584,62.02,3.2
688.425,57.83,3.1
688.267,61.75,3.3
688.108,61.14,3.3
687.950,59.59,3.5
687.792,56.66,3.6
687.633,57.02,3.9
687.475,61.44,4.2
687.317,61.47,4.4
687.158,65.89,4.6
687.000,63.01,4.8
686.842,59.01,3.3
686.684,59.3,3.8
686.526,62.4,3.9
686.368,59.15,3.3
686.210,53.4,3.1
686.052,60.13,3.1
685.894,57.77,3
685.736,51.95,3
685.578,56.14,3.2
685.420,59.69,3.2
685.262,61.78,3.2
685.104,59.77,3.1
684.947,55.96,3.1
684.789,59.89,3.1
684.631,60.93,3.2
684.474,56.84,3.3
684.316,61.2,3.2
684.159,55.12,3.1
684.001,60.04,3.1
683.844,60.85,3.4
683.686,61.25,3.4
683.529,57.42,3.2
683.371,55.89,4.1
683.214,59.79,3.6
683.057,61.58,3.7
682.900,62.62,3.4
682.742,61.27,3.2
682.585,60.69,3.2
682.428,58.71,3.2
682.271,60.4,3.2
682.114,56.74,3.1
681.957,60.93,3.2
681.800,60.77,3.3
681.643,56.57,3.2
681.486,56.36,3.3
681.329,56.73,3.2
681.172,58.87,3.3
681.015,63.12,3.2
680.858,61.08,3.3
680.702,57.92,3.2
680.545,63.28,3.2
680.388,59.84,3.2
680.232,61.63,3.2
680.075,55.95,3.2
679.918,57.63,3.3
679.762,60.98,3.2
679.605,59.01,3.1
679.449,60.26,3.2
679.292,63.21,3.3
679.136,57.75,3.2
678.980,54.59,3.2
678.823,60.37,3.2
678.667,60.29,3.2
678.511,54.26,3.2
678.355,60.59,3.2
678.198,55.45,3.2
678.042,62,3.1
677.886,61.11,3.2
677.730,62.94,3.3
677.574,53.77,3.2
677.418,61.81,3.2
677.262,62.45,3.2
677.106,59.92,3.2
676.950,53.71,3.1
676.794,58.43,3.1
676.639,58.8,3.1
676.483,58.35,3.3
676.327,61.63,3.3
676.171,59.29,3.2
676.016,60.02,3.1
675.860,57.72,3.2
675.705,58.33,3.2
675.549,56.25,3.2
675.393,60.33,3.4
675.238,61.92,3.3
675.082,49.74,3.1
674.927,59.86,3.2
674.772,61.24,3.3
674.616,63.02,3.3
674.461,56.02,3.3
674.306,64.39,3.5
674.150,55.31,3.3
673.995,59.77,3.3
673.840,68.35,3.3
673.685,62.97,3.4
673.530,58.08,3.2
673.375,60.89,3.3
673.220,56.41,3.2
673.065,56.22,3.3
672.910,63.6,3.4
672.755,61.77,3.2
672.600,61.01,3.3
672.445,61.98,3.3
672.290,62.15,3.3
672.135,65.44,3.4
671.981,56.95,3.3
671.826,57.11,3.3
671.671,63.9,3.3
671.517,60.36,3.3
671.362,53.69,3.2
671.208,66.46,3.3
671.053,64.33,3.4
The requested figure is 0.36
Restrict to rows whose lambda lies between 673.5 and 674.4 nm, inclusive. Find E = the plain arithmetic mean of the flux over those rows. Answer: 61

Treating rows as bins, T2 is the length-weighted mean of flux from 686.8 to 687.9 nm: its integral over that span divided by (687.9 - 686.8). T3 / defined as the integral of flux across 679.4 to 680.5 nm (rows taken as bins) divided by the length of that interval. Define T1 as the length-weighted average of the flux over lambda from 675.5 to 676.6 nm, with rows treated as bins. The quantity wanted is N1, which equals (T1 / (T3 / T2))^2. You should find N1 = 3610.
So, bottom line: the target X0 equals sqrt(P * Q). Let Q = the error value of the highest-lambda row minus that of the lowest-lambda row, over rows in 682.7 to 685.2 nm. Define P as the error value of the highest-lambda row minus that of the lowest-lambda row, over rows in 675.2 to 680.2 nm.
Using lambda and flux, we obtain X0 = 0.1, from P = -0.10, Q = -0.10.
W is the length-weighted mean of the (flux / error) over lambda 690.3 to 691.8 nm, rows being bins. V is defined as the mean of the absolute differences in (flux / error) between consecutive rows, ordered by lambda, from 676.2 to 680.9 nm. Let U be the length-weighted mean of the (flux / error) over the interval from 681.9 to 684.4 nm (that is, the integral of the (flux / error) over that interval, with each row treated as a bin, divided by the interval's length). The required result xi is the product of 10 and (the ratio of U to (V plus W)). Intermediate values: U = 18.0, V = 1.1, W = 17.9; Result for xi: 9.5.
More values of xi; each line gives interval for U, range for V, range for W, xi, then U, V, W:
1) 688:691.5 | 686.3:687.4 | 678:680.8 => 8.6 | 17.5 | 1.8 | 18.5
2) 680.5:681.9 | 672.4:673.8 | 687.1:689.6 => 10.7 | 18.3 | 0.7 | 16.5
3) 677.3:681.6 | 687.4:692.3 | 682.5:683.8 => 9.8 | 18.4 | 1.3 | 17.4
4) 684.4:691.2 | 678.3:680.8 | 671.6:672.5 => 8.9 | 17.2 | 1.0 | 18.4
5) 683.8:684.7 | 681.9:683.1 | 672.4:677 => 9.7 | 18.4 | 0.7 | 18.3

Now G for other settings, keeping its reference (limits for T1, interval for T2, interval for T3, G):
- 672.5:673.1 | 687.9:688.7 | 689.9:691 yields 0.41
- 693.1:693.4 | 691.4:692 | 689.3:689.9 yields 0.15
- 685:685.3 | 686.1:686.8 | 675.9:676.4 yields 0.11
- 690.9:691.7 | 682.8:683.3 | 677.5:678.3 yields 0.61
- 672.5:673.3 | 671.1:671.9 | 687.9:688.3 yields 0.20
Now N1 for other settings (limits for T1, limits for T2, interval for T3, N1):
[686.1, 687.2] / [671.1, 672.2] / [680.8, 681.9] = 3817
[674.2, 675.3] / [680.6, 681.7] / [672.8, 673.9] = 3281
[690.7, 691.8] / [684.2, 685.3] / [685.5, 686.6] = 3626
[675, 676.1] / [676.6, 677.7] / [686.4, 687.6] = 3033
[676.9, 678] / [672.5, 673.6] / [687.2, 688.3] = 3530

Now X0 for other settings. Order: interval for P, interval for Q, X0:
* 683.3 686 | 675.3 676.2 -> 0.5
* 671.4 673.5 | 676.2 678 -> 0.0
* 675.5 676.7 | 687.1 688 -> 0.3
